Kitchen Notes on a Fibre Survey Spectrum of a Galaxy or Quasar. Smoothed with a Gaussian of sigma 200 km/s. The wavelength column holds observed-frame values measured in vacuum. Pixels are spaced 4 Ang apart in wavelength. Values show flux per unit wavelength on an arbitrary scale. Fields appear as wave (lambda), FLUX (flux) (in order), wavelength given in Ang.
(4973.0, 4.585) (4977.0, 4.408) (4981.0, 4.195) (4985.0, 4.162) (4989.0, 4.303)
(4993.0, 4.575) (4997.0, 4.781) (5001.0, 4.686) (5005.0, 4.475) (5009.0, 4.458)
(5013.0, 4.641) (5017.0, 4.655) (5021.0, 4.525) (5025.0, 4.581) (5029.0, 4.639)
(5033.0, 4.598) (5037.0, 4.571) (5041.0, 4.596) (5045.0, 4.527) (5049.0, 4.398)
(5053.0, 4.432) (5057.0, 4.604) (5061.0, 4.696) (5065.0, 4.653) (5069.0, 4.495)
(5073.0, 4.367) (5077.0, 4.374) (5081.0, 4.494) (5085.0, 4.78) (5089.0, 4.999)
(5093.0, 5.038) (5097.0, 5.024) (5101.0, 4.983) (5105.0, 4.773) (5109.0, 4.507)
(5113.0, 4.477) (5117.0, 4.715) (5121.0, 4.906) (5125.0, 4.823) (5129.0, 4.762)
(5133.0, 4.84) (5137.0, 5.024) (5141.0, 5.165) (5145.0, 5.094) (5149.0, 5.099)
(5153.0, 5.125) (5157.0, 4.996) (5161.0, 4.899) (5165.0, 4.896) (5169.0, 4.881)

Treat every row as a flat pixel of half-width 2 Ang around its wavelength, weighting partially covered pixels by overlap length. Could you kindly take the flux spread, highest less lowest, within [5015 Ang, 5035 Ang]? 0.1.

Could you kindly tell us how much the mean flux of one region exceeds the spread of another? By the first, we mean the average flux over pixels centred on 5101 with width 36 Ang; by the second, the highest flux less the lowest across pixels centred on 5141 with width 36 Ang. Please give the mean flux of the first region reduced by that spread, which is 4.41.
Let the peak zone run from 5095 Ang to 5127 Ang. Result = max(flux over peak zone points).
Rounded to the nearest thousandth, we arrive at 5.024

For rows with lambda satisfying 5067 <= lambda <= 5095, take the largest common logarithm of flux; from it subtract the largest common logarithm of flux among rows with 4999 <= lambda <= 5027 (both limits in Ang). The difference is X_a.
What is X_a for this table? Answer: 0.031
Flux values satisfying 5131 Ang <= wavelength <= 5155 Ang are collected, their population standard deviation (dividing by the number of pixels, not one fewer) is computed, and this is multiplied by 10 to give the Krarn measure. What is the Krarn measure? 1.1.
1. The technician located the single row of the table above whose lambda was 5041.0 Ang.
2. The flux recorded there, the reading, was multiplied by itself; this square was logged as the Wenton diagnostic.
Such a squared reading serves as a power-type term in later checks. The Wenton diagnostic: 21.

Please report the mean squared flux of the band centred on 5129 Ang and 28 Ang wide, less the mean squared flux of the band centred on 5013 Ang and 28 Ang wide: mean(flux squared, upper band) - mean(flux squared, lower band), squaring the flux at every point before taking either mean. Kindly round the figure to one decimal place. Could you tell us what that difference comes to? 3.0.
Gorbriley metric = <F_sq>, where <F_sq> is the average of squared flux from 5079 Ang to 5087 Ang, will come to 21.5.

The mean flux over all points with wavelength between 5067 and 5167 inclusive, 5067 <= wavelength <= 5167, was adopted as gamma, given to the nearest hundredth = 4.83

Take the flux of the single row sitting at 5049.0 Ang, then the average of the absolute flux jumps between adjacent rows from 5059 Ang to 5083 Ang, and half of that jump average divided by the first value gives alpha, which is 0.010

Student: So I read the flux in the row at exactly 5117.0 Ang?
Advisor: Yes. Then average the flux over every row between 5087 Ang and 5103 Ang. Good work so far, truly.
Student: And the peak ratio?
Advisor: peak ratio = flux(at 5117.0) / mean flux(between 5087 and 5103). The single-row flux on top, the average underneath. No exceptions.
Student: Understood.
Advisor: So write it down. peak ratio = 0.94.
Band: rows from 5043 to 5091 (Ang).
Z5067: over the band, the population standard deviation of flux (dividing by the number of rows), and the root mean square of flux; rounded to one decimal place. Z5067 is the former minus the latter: -4.4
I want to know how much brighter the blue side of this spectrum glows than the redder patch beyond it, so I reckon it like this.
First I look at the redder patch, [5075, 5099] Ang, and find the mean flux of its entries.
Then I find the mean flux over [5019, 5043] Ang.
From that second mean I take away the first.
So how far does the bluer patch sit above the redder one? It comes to -0.20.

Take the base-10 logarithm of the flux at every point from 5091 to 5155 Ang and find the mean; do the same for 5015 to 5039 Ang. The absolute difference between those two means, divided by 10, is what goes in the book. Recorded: 0.0027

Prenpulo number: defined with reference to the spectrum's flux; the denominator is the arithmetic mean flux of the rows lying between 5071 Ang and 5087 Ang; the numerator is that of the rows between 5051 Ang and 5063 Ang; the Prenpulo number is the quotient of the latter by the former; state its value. 1.02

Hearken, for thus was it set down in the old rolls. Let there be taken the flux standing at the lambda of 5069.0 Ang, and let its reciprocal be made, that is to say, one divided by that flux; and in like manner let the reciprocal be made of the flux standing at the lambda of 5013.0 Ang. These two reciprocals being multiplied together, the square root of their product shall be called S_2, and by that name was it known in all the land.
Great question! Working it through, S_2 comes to 0.219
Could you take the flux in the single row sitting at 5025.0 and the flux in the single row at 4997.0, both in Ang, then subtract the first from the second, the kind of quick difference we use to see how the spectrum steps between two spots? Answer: 0.20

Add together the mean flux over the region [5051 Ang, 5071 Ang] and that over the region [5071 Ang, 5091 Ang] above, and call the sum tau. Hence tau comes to 9.18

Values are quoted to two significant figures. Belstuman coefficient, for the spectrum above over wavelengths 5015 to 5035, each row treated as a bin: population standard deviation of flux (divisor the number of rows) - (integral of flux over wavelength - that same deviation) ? -92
